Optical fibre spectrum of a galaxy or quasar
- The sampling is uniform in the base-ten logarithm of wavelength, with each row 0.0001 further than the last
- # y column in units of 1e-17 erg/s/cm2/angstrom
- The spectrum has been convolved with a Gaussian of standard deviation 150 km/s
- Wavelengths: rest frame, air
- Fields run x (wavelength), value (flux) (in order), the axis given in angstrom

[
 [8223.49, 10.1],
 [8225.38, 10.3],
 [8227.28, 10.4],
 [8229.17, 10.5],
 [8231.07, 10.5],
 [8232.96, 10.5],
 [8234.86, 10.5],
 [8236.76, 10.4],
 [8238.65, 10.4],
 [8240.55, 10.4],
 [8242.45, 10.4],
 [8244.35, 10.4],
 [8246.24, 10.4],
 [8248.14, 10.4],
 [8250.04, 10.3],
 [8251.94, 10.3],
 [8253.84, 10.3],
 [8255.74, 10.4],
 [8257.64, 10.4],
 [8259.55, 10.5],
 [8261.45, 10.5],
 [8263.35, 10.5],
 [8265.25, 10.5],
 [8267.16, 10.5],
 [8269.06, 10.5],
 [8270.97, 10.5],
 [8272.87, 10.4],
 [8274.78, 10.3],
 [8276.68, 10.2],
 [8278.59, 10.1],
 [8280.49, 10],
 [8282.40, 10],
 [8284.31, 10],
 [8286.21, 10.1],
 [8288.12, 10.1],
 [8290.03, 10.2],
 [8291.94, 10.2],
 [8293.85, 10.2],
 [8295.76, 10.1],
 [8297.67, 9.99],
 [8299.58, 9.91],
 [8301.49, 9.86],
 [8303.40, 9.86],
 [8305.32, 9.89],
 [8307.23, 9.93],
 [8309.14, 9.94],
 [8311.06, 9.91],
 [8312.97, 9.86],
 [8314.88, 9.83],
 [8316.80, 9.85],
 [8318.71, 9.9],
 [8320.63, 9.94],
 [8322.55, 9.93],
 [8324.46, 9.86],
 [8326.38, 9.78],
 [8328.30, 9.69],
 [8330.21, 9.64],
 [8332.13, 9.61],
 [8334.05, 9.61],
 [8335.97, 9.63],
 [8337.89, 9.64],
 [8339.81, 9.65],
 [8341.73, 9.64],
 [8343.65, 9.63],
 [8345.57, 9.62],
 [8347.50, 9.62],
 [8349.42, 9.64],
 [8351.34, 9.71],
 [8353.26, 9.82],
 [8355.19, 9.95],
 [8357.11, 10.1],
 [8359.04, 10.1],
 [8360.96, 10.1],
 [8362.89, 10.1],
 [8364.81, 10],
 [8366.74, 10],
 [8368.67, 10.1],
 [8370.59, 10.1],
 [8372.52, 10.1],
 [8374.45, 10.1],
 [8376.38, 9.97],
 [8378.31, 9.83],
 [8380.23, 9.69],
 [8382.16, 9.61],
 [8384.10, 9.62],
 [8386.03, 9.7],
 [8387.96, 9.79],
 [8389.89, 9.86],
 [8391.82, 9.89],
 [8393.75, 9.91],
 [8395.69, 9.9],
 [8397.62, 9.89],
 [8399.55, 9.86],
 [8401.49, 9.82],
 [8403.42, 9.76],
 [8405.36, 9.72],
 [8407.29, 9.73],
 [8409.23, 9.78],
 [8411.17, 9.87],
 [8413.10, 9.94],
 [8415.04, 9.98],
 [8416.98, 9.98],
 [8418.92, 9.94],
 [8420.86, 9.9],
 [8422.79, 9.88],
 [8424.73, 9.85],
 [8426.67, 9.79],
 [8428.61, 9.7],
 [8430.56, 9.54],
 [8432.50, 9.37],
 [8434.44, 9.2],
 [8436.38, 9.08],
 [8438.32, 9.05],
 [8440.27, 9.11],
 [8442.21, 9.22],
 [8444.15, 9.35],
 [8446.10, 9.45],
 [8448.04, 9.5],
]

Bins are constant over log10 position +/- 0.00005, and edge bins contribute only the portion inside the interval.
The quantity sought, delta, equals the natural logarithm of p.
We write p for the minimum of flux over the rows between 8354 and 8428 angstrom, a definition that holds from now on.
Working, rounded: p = 9.61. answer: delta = 2.26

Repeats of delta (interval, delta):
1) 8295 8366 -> 2.26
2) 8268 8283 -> 2.30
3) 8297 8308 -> 2.29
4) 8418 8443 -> 2.20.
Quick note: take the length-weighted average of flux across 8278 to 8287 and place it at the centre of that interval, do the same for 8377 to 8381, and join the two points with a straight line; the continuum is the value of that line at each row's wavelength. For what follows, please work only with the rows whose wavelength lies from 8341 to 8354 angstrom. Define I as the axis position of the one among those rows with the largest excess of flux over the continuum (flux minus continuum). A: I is 8353.26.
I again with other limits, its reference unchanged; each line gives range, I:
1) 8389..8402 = 8393.75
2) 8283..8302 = 8293.85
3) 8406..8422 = 8416.98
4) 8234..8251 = 8234.86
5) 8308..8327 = 8320.63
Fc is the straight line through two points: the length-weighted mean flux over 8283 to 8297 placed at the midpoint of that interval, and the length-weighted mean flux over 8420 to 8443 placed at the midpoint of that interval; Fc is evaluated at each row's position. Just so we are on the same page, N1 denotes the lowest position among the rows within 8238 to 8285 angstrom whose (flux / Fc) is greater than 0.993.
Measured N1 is 8238.65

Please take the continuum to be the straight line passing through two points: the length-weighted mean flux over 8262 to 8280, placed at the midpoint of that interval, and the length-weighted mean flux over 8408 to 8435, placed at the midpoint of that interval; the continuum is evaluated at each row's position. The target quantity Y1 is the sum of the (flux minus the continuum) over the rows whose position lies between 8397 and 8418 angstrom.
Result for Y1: 0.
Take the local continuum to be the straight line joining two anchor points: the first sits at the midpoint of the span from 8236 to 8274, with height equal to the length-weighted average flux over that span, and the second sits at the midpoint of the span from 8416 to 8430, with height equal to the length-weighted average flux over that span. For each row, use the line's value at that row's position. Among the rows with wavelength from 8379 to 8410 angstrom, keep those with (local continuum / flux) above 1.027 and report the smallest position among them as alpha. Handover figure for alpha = 8380.23 angstrom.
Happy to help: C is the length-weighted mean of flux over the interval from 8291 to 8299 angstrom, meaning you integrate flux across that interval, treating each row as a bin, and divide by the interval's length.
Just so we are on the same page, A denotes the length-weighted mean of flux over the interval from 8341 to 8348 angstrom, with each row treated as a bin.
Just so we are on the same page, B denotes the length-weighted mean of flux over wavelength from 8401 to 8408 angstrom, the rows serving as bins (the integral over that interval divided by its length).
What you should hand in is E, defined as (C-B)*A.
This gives 3.4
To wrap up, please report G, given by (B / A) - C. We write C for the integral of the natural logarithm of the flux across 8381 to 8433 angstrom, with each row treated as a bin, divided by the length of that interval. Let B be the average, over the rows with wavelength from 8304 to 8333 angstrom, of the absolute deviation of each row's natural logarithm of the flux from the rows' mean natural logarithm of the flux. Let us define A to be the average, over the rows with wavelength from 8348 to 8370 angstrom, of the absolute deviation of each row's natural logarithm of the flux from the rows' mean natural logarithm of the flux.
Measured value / -1.6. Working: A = 0.014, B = 0.009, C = 2.28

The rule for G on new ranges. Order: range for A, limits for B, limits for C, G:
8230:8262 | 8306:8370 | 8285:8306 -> 0.8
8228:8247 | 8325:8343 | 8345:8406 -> -1.5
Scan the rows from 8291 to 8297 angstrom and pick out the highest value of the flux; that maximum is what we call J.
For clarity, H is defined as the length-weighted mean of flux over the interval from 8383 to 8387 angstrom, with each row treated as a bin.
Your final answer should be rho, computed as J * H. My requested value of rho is 98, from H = 9.6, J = 10.2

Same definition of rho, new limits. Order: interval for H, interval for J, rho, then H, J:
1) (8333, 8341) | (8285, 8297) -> 98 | 9.6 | 10.2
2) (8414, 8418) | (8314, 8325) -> 99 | 10.0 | 9.94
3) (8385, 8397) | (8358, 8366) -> 99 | 9.8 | 10.1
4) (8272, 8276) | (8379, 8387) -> 100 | 10.3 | 9.7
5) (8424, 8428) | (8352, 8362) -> 99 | 9.8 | 10.1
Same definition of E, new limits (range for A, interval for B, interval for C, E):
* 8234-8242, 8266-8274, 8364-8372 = -4.3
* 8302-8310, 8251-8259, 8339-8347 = -7.1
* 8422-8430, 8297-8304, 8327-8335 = -2.6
